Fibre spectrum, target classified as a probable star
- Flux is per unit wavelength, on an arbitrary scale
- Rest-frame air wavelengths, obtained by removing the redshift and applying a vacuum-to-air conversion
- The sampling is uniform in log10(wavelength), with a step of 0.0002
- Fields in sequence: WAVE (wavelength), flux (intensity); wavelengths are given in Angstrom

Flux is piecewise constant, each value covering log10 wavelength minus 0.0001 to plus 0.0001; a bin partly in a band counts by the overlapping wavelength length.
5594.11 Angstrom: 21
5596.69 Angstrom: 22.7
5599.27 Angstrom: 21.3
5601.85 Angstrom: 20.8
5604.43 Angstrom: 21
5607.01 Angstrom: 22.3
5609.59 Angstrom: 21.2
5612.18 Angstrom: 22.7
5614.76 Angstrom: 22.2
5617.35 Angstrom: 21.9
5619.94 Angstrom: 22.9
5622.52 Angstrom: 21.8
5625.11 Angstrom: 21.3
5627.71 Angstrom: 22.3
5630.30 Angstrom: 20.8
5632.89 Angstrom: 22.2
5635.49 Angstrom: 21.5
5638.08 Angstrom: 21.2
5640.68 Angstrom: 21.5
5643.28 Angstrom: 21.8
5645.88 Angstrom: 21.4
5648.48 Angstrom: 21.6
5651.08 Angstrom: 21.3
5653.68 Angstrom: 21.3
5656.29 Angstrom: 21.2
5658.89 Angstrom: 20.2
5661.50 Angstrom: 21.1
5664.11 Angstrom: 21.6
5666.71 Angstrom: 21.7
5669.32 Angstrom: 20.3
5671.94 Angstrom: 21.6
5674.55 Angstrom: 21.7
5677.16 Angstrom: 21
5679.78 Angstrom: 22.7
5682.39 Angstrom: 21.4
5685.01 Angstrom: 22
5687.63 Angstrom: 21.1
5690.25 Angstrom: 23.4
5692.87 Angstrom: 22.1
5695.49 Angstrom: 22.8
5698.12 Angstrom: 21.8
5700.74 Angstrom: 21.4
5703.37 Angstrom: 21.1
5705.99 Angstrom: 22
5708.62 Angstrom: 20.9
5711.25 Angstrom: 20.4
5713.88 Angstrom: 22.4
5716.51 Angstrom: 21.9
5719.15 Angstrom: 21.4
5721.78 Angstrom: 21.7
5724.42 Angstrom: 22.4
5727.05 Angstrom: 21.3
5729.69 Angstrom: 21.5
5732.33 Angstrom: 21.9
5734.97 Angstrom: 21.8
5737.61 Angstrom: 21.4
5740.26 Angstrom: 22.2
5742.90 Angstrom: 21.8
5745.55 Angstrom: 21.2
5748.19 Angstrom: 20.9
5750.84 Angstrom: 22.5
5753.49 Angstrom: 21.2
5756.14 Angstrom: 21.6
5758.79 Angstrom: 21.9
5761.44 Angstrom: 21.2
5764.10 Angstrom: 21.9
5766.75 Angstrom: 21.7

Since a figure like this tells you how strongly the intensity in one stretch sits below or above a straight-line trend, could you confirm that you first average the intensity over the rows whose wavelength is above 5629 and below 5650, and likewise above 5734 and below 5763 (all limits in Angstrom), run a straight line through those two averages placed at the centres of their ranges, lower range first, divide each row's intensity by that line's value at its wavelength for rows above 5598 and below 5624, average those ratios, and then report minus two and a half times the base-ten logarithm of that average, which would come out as -0.017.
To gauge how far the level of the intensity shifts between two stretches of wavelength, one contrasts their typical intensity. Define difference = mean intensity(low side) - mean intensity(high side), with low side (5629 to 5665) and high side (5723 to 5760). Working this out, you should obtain -0.35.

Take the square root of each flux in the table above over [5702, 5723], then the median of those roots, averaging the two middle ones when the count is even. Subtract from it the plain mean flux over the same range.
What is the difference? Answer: -16.8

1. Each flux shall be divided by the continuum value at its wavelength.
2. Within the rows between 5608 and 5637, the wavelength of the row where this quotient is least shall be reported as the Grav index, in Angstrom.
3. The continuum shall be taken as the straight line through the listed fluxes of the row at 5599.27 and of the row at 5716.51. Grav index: 5630.30 Angstrom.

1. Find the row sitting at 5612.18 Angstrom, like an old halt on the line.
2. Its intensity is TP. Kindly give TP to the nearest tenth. 22.7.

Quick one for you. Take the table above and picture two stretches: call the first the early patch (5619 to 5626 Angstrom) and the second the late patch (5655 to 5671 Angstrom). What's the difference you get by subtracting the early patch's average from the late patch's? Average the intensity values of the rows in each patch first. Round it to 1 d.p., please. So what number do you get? -1.0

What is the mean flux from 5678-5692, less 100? -77.9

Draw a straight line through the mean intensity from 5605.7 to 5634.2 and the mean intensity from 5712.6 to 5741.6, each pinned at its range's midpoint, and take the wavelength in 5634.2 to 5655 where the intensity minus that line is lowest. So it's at 5638.08 Angstrom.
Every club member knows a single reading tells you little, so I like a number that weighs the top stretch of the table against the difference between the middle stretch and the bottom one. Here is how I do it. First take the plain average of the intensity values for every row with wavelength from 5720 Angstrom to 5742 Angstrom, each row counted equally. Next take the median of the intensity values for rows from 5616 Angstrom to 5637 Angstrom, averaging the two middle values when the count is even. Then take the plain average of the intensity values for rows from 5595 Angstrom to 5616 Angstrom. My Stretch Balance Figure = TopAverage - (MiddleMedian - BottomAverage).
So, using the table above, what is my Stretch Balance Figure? 21.7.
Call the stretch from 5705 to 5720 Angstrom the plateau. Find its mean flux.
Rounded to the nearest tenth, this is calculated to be 21.5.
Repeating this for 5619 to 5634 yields 21.9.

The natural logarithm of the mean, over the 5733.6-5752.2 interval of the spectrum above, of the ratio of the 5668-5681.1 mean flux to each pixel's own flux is -0.010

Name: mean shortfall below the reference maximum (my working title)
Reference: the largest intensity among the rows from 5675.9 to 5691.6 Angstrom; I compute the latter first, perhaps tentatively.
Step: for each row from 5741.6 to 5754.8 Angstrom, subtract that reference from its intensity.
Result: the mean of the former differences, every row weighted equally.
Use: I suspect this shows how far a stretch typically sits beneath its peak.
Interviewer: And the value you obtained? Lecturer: -1.9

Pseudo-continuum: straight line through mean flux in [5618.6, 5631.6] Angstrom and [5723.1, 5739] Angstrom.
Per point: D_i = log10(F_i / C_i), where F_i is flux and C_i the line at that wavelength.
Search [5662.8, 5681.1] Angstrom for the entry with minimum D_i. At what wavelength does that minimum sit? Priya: 5669.32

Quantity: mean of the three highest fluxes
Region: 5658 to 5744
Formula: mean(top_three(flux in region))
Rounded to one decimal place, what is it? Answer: 23.0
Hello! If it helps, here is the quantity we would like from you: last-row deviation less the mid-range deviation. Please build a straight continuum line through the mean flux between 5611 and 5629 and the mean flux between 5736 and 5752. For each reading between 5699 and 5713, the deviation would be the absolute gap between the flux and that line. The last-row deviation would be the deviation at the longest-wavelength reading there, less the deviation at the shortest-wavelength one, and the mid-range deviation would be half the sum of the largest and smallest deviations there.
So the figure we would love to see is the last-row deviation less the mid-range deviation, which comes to 0.2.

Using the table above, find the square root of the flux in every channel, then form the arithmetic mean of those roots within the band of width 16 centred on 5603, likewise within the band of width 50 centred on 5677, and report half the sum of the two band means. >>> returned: 4.64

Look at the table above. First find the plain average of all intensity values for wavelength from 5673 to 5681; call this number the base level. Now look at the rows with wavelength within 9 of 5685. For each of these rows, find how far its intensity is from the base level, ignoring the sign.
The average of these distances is 0.70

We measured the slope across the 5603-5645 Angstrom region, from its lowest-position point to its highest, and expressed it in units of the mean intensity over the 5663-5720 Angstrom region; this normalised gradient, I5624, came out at 0.0010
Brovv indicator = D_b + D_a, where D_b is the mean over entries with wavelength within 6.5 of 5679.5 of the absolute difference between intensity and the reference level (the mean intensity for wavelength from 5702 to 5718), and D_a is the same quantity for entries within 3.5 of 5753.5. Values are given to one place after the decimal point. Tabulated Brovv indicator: 1.0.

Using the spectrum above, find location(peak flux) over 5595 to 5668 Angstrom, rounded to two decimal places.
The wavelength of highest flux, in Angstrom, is 5619.94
